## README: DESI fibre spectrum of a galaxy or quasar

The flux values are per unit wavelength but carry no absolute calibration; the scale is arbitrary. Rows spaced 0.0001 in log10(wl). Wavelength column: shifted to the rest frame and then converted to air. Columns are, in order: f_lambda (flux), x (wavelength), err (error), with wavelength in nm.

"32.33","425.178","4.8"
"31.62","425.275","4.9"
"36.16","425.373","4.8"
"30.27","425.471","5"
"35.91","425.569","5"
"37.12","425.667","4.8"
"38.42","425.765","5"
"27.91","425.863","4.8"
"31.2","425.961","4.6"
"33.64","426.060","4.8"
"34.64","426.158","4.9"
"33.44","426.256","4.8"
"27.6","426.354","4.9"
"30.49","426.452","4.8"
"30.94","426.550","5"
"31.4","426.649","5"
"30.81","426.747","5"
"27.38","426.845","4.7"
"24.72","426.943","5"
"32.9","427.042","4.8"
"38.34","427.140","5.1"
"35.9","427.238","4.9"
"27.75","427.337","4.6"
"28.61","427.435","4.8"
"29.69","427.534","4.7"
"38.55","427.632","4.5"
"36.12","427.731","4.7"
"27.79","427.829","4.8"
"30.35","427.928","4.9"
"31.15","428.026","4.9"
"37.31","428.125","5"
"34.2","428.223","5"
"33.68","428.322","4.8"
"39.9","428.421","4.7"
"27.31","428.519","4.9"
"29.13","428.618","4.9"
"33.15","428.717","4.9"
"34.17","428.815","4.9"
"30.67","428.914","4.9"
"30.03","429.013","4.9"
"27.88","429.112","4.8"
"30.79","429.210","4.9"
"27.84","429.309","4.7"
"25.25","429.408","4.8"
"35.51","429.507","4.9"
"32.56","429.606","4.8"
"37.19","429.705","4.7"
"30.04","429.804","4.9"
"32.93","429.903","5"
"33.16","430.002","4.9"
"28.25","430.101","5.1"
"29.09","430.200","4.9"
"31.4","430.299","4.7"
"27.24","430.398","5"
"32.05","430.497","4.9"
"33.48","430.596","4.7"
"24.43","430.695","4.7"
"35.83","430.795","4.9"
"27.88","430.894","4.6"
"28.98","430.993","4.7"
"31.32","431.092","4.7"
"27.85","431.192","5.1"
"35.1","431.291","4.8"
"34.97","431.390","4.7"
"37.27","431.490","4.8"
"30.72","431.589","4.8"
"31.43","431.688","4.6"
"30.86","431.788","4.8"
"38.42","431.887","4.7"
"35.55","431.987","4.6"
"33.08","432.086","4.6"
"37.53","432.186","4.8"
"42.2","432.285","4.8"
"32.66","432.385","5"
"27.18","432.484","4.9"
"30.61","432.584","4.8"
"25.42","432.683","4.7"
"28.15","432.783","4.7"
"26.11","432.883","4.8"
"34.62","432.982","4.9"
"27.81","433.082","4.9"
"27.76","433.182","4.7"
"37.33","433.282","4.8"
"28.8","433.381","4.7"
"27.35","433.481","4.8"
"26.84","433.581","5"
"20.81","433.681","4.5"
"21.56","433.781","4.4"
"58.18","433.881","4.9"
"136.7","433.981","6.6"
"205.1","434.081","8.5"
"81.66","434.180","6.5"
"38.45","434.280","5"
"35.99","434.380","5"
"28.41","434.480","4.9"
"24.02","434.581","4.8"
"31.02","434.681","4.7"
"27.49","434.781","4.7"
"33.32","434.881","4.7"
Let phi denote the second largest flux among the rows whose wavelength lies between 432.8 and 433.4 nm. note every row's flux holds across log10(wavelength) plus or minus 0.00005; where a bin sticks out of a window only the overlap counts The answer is 34.62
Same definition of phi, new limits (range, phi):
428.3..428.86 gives 34.17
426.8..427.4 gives 35.9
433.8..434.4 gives 136.7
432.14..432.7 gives 37.53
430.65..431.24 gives 31.32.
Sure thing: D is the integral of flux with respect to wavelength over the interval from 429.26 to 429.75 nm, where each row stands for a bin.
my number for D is 15.5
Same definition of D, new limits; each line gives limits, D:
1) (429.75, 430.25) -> 15.4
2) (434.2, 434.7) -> 17.3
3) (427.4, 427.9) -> 16.1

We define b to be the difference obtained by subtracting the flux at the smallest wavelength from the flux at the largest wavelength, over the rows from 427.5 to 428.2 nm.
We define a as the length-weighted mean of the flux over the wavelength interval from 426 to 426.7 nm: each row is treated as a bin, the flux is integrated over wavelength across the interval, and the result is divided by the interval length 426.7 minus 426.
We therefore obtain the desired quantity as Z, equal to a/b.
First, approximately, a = 31.7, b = 8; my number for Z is 4.2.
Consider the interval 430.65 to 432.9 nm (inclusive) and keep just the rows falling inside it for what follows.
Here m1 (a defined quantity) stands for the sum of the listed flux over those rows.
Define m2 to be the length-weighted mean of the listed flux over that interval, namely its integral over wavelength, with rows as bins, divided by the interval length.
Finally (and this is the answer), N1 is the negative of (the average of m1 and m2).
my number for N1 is -383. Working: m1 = 734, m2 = 32.0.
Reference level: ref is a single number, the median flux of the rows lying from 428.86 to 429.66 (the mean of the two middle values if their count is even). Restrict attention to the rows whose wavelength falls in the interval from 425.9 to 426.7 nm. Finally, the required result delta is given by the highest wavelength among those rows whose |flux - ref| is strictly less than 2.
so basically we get 426.649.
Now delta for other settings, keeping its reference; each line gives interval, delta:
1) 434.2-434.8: 434.681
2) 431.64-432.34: 431.788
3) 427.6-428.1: 428.026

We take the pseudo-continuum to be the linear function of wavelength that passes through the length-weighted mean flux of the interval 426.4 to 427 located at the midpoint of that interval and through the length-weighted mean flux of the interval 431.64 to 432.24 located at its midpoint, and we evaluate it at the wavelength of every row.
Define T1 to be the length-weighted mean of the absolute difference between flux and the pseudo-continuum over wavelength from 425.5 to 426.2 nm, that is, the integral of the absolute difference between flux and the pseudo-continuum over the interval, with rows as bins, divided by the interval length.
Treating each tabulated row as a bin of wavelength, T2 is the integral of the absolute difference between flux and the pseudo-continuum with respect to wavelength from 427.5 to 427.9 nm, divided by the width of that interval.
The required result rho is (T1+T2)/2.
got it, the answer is 5.0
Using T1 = 5.7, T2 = 4.2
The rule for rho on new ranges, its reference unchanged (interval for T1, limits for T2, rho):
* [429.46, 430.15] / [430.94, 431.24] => 3.3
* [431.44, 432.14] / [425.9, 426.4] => 3.3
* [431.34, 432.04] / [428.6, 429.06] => 2.2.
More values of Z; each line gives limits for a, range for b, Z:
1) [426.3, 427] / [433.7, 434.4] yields 2.0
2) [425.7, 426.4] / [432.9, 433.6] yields -4.2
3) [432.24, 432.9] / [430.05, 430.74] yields -8.0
